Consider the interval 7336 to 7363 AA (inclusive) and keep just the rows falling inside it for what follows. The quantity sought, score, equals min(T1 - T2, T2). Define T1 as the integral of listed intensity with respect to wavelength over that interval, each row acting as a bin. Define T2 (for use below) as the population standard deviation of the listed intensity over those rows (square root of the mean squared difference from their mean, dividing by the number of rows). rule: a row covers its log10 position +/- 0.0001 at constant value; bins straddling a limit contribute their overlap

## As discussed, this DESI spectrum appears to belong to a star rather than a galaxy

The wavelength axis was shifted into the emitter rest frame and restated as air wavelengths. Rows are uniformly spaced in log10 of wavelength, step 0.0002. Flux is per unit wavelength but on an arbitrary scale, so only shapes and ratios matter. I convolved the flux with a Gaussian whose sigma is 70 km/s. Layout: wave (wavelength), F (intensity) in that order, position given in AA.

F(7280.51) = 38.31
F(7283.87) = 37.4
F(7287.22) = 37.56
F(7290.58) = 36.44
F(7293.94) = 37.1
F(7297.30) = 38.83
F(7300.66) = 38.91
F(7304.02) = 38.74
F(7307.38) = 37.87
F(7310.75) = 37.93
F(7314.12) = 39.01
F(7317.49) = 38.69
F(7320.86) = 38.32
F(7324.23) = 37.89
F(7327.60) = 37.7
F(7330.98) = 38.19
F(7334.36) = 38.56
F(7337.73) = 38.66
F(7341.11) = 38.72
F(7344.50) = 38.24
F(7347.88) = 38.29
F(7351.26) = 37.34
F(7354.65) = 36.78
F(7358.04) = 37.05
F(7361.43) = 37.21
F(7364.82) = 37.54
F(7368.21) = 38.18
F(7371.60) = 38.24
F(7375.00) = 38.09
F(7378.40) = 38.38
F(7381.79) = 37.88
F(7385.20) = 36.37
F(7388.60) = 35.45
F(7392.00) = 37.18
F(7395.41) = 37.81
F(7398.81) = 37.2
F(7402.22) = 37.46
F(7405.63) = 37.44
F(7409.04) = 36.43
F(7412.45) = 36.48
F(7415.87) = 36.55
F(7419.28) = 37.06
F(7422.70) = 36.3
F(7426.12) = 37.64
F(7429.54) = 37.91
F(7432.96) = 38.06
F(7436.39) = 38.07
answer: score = 0.7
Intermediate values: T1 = 1020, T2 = 0.7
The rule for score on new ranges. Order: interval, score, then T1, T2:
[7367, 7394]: 1.0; 1011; 1.0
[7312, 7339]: 0.4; 1036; 0.4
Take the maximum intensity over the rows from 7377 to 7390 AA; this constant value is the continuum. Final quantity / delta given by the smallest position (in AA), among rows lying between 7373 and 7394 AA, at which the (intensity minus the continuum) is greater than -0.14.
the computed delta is 7378.40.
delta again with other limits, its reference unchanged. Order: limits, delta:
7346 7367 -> 7347.88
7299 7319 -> 7300.66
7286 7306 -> 7297.30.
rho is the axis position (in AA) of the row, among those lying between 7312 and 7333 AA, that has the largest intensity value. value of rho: 7314.12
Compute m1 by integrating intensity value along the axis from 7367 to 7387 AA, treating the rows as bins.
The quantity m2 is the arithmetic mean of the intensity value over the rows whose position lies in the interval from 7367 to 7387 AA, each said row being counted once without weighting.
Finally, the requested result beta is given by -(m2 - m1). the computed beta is 719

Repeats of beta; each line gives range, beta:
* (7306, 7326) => 727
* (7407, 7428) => 735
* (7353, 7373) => 712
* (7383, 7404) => 739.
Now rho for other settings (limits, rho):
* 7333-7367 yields 7341.11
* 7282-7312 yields 7300.66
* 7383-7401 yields 7395.41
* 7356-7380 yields 7378.40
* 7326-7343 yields 7341.11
